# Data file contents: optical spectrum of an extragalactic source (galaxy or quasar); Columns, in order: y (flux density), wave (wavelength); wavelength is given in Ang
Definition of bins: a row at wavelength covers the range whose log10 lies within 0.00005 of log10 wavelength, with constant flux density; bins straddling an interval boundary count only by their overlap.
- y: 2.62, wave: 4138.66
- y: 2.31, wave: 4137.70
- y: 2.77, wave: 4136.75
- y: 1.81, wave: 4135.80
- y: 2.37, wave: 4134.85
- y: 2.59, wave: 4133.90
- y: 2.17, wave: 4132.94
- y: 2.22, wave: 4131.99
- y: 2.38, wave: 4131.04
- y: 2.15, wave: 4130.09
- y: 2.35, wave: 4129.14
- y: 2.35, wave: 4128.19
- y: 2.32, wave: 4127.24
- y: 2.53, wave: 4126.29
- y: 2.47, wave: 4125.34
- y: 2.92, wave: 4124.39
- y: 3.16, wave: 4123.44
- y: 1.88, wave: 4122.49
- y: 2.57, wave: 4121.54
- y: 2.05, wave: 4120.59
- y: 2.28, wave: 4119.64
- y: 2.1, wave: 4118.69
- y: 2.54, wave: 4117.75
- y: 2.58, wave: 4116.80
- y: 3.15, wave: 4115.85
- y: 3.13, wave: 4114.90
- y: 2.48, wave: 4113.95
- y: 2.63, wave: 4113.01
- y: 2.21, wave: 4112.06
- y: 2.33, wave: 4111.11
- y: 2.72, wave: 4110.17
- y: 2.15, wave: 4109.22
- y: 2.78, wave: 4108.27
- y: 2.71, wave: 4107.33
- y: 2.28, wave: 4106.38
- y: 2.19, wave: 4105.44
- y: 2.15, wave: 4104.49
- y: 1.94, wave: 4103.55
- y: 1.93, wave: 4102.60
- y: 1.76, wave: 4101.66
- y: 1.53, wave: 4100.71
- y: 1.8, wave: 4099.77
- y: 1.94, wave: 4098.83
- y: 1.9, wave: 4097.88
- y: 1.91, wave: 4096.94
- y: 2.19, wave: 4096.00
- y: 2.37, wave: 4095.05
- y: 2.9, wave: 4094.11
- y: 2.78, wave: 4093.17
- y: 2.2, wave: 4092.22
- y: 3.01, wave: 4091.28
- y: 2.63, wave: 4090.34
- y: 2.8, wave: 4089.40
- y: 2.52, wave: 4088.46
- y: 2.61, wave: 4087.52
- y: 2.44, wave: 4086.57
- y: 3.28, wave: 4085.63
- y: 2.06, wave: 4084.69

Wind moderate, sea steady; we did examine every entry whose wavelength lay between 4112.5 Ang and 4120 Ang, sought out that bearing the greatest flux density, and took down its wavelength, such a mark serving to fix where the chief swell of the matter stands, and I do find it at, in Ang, 4115.85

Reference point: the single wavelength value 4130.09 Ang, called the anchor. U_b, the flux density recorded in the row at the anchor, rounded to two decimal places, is 2.15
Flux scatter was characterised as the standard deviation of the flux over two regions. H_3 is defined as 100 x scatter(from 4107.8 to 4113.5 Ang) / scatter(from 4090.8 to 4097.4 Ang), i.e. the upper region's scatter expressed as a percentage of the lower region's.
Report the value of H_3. 65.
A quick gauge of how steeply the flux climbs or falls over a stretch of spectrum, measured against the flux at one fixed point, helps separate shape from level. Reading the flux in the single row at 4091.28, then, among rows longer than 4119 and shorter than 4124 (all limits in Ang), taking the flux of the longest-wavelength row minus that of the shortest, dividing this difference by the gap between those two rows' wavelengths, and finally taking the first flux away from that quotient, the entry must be -2.8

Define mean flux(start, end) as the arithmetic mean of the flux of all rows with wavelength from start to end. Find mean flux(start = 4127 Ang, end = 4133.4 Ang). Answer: 2.28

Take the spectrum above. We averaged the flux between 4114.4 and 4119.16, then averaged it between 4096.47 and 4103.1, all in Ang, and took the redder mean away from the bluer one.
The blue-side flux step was -0.9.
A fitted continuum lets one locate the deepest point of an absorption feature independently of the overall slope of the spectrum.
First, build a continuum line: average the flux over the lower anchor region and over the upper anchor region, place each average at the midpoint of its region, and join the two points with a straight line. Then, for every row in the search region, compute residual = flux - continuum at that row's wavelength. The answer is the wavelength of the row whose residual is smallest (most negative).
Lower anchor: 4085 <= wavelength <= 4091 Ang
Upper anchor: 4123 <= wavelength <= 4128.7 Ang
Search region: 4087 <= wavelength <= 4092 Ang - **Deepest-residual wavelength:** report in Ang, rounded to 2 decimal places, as 4088.46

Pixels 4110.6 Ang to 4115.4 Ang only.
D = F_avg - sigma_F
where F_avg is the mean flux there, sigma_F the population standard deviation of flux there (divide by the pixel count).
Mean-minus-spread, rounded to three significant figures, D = 2.24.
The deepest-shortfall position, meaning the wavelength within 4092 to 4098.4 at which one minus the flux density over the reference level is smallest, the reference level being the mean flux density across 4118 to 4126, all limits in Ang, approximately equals 4094.11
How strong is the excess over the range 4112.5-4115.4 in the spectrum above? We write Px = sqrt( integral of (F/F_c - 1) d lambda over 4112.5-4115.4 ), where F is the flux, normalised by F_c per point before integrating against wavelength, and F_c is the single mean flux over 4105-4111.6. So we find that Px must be 0.59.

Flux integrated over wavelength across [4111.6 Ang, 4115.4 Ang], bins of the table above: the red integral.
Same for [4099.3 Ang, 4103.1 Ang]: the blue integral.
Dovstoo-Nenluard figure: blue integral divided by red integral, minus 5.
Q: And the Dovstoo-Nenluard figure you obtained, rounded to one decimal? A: -4.3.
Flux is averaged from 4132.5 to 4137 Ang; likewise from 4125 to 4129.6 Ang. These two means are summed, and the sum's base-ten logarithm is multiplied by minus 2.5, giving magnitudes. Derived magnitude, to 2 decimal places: -1.69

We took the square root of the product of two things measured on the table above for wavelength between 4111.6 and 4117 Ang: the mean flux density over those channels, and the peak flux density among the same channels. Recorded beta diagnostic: 2.9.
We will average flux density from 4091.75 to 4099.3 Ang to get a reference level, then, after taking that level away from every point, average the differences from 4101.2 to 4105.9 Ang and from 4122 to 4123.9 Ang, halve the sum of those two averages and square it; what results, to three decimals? 0.000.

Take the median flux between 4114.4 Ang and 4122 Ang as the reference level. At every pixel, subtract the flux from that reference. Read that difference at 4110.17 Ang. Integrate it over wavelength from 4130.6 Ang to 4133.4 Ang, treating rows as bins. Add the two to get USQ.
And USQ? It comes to 0.7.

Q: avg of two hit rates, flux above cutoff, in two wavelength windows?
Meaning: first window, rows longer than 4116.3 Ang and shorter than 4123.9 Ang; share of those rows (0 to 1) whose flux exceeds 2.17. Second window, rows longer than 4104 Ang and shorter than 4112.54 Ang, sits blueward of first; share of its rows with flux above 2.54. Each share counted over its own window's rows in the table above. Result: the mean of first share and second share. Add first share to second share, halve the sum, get 0.48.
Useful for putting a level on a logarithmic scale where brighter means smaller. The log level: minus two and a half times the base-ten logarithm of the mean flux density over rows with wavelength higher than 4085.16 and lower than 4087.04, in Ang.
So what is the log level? -1.14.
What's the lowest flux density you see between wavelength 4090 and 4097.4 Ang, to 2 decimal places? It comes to 1.91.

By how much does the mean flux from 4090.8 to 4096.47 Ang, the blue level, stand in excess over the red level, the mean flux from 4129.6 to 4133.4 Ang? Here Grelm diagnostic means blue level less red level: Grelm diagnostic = 0.3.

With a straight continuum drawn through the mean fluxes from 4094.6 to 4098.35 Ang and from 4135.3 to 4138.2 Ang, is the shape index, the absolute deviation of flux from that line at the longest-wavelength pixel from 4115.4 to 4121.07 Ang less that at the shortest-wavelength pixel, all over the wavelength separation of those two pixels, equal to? -0.17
